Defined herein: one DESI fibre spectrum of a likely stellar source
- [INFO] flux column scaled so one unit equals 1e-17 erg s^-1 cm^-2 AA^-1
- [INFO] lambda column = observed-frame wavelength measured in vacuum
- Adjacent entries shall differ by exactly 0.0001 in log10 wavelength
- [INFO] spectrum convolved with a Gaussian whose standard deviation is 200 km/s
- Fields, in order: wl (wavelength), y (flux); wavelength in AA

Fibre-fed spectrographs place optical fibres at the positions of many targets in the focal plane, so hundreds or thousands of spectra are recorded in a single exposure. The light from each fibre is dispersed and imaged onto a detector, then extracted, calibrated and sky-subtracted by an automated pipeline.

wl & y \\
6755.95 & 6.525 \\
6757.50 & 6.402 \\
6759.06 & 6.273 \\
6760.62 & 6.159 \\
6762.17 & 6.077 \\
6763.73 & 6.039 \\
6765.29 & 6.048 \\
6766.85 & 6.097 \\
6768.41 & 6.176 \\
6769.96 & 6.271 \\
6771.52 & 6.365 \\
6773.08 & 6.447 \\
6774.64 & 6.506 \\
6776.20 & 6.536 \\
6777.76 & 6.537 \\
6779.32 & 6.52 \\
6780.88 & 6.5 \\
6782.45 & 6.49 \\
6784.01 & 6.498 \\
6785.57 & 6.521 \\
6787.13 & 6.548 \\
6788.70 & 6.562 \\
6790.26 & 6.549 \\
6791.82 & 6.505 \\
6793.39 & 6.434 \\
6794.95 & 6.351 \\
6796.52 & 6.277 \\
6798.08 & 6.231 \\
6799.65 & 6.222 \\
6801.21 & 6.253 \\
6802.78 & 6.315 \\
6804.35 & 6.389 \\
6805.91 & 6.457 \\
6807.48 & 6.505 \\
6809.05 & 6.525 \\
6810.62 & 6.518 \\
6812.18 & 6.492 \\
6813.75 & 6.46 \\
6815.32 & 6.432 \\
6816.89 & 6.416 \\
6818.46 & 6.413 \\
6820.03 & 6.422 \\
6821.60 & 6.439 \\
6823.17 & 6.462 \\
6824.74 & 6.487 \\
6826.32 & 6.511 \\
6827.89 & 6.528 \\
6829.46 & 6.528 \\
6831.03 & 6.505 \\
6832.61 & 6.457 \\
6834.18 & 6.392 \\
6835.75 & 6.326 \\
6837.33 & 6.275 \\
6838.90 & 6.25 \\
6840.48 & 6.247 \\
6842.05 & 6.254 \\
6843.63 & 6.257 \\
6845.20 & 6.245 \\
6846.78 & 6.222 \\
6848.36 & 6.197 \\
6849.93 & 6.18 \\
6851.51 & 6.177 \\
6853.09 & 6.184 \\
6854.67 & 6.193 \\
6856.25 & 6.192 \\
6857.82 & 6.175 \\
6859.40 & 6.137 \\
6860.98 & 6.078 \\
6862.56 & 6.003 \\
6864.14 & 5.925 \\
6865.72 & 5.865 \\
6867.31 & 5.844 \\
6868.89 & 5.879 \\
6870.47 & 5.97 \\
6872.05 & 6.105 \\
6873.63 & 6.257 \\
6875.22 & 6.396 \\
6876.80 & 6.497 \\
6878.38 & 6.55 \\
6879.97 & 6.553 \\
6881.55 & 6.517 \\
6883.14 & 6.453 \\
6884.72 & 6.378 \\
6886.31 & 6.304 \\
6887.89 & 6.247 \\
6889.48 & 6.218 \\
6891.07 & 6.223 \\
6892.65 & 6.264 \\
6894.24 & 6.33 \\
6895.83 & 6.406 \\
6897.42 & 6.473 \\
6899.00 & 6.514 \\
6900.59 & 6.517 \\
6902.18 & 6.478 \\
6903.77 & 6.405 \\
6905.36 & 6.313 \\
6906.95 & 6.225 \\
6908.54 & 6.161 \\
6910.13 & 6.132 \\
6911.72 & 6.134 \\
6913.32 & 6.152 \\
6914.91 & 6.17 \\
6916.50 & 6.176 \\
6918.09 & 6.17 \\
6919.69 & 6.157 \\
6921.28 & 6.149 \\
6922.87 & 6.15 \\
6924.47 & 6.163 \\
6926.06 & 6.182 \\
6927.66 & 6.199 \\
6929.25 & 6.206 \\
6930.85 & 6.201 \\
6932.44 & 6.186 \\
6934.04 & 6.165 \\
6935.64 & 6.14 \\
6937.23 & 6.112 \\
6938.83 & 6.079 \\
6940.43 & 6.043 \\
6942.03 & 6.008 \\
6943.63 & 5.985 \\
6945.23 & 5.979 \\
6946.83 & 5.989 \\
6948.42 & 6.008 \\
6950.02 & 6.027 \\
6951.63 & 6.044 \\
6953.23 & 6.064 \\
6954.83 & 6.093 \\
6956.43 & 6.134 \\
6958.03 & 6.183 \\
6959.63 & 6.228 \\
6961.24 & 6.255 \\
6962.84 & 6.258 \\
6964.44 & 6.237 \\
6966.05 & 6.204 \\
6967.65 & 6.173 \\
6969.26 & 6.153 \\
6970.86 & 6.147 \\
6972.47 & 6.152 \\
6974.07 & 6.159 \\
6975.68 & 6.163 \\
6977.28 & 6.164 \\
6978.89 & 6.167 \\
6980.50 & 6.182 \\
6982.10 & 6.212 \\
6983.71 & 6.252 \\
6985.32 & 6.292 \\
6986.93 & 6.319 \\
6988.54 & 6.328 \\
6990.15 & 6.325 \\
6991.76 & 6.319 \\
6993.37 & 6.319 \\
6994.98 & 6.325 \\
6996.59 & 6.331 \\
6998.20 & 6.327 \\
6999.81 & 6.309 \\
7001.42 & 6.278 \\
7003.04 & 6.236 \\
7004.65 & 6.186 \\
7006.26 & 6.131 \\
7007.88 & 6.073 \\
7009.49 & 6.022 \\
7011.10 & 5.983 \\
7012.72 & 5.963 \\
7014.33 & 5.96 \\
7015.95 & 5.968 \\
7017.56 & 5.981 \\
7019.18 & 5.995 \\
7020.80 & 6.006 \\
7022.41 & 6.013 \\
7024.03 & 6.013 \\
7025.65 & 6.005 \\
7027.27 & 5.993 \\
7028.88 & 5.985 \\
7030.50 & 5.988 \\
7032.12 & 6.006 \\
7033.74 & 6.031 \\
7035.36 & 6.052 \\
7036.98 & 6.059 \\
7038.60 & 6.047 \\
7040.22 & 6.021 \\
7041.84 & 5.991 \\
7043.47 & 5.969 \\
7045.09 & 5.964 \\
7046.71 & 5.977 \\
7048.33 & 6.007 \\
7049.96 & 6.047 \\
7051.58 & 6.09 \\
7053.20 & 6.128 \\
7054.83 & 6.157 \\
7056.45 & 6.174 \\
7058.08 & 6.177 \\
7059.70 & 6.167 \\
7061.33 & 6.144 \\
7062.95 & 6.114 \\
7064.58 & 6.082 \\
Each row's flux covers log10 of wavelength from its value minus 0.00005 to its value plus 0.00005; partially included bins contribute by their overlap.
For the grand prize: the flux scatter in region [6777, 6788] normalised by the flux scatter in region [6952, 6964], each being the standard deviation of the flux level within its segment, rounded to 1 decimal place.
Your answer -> 0.3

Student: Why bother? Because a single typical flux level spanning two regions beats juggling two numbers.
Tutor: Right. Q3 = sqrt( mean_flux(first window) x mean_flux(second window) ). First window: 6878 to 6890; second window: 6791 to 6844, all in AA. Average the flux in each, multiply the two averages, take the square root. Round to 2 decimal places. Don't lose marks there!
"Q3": 6.40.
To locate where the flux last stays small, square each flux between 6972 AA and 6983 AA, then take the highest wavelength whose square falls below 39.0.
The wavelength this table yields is 6982.10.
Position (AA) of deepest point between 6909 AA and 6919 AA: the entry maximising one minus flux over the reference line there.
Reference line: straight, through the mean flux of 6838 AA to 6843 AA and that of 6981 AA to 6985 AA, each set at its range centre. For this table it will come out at 6910.13 AA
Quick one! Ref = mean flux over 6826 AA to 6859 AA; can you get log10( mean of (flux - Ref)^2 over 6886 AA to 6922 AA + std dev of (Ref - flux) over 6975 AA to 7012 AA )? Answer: -0.92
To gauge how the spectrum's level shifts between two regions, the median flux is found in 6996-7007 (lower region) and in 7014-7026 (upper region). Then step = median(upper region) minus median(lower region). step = -0.28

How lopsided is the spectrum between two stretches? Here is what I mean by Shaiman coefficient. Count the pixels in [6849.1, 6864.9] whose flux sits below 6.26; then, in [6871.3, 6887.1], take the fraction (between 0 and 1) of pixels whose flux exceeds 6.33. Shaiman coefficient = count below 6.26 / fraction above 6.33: 14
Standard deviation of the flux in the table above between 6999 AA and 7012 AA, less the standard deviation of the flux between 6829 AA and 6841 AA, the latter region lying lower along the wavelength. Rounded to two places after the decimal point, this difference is 0.01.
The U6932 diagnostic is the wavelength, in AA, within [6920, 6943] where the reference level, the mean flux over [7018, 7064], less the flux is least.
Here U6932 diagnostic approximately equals 6929.25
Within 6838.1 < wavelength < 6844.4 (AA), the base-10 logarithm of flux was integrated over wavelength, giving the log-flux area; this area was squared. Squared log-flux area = 25.2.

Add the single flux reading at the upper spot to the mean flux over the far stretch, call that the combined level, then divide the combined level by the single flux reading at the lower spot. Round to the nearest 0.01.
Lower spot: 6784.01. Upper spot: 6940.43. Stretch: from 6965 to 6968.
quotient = 1.88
